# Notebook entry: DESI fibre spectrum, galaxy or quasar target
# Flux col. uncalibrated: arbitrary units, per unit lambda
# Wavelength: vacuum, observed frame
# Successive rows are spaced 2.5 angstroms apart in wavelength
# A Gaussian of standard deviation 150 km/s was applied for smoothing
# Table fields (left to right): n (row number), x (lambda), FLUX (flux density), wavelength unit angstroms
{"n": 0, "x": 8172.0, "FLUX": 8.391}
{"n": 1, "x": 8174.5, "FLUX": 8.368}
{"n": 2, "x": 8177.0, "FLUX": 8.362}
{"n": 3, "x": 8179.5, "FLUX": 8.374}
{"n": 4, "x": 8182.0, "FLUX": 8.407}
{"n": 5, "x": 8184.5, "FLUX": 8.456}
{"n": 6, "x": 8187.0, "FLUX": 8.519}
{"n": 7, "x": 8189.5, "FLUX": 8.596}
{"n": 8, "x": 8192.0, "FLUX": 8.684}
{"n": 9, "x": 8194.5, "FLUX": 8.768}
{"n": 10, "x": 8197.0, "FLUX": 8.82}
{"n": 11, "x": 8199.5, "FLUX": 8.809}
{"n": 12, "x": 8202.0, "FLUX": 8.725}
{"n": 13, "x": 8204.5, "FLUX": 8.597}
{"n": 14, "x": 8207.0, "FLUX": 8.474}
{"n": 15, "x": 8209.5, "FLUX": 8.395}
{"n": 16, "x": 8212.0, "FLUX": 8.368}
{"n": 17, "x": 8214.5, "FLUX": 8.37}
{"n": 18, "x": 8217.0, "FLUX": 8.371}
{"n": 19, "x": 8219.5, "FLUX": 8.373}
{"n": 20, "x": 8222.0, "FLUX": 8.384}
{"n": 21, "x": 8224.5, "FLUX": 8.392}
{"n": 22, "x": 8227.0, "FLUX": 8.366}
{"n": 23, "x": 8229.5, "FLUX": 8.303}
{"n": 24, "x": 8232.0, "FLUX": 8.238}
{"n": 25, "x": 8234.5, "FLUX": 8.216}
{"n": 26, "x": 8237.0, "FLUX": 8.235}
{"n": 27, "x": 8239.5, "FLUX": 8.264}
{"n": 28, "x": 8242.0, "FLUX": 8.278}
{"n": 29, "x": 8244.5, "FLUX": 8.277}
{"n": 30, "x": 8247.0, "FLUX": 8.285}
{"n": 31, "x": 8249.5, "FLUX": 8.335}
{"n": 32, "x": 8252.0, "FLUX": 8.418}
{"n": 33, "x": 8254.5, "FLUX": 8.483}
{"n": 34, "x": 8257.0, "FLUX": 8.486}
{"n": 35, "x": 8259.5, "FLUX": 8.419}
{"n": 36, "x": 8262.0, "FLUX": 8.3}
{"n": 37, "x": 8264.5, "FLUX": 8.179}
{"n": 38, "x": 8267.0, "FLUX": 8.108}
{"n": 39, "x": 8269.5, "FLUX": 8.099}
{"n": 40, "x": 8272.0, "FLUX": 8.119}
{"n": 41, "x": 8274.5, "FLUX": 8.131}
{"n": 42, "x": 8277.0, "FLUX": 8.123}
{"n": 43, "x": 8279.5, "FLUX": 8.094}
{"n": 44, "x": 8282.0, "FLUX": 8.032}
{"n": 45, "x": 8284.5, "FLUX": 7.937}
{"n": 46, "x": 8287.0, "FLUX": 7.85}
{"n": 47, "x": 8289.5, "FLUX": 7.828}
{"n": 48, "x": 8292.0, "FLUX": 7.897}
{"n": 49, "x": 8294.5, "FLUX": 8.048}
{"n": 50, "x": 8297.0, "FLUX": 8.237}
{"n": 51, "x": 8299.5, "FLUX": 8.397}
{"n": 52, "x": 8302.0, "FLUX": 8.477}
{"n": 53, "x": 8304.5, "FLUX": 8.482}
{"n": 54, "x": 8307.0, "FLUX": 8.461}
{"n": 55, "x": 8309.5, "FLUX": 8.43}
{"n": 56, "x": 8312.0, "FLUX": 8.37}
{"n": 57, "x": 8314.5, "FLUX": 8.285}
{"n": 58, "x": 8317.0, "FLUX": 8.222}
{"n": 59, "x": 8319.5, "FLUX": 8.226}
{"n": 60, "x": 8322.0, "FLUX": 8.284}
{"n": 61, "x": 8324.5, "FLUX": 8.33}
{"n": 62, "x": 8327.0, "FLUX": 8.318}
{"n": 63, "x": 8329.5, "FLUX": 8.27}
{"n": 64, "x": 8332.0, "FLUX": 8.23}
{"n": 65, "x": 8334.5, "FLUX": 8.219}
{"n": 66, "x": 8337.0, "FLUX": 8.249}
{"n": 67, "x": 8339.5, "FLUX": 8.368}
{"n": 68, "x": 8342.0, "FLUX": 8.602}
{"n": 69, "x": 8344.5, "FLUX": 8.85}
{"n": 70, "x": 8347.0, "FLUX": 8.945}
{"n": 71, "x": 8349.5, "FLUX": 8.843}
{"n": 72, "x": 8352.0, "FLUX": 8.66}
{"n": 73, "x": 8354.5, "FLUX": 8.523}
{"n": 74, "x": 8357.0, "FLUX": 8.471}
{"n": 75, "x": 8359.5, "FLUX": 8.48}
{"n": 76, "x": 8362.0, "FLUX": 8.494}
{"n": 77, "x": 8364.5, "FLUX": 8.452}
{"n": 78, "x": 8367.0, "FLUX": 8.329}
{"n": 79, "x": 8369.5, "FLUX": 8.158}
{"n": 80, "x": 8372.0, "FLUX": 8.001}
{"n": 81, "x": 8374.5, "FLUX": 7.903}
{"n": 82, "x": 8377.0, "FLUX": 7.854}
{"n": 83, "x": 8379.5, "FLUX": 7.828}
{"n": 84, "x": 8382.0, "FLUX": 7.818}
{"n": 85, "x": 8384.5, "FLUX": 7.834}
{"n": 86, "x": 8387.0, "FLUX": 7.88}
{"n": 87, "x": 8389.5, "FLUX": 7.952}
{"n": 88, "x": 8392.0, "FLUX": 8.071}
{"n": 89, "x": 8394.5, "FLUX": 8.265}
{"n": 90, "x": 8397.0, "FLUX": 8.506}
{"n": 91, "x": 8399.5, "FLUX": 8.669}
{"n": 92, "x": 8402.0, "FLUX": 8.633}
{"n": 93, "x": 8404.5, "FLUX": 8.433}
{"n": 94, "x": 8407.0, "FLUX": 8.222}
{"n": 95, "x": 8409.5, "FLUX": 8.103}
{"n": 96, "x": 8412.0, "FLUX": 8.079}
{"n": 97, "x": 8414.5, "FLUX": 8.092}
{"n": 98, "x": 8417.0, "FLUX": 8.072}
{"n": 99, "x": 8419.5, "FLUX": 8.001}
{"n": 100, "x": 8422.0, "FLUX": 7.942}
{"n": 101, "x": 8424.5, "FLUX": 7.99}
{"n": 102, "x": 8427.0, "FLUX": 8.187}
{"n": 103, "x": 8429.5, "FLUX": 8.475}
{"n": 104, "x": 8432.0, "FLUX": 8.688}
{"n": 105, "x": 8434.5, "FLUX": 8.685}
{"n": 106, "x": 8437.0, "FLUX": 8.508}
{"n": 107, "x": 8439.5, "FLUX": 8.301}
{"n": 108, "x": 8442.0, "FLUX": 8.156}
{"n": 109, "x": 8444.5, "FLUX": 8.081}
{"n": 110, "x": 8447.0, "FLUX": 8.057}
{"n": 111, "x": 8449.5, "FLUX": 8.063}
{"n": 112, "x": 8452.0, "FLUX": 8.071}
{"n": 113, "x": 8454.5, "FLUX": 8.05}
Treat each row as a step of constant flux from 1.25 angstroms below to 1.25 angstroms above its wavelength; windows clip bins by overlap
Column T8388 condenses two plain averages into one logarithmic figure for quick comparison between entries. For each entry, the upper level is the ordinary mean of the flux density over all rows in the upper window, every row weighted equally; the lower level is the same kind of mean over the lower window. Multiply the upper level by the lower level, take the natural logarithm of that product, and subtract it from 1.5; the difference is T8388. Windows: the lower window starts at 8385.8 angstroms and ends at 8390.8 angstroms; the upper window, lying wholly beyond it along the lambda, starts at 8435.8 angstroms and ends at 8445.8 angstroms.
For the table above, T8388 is -2.68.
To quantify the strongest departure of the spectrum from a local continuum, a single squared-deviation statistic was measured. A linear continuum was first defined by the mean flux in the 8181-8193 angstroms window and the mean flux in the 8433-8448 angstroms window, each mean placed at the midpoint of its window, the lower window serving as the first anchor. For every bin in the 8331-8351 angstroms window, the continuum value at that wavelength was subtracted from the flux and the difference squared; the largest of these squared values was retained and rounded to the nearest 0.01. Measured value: 0.31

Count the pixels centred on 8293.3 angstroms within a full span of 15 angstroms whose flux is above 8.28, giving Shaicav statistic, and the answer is 1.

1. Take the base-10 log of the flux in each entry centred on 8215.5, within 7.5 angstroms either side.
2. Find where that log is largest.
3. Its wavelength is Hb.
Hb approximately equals 8209.5 angstroms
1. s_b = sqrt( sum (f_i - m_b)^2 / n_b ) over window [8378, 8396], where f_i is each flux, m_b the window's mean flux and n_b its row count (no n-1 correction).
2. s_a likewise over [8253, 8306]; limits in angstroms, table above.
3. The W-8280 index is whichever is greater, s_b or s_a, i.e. 0.21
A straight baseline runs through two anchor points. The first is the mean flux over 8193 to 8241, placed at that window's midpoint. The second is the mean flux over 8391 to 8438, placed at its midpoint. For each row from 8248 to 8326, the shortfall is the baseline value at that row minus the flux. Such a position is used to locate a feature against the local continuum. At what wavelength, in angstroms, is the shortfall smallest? 8304.5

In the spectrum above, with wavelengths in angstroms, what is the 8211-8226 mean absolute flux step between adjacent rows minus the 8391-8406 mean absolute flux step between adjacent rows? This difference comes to -0.16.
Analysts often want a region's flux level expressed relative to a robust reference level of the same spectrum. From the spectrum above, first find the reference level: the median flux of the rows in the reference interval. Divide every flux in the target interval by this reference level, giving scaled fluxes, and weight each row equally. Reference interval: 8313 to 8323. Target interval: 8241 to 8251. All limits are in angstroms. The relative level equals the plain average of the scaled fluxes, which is 1.005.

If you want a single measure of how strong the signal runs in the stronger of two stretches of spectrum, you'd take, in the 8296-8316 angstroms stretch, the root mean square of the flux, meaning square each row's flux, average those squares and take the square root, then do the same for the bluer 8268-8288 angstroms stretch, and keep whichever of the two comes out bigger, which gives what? 8.39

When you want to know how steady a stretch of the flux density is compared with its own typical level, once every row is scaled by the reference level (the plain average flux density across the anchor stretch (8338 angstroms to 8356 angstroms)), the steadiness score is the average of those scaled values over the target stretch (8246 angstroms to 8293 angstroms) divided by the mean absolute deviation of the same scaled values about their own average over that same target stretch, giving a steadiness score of 49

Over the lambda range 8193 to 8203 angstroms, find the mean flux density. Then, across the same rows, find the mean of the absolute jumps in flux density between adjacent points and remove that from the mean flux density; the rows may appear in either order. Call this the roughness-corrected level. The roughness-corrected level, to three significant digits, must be 8.73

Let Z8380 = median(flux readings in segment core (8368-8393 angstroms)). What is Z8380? 7.89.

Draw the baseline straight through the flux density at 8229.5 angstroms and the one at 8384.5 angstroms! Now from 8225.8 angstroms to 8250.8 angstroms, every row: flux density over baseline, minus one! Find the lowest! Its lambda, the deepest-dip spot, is 8234.5 angstroms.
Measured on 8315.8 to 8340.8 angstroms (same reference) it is 8317.0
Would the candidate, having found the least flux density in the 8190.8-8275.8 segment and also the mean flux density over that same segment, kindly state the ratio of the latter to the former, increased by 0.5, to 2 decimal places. 1.54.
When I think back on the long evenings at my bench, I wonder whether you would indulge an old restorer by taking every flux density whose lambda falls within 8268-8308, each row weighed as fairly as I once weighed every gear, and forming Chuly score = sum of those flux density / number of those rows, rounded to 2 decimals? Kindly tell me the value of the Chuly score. 8.14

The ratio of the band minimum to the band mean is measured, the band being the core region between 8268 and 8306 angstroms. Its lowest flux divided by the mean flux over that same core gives 0.964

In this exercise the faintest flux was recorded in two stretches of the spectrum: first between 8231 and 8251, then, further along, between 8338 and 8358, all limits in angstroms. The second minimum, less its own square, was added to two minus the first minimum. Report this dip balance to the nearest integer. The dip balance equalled -68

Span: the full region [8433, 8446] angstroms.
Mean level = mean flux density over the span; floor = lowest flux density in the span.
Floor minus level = -0.27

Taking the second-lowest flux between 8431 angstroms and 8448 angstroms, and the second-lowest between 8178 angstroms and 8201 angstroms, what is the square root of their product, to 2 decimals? 8.24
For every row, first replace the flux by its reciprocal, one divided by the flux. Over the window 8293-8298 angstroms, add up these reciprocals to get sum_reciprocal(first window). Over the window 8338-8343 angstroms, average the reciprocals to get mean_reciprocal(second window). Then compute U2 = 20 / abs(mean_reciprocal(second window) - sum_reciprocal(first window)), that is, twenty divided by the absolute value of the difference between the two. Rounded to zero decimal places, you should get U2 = 157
